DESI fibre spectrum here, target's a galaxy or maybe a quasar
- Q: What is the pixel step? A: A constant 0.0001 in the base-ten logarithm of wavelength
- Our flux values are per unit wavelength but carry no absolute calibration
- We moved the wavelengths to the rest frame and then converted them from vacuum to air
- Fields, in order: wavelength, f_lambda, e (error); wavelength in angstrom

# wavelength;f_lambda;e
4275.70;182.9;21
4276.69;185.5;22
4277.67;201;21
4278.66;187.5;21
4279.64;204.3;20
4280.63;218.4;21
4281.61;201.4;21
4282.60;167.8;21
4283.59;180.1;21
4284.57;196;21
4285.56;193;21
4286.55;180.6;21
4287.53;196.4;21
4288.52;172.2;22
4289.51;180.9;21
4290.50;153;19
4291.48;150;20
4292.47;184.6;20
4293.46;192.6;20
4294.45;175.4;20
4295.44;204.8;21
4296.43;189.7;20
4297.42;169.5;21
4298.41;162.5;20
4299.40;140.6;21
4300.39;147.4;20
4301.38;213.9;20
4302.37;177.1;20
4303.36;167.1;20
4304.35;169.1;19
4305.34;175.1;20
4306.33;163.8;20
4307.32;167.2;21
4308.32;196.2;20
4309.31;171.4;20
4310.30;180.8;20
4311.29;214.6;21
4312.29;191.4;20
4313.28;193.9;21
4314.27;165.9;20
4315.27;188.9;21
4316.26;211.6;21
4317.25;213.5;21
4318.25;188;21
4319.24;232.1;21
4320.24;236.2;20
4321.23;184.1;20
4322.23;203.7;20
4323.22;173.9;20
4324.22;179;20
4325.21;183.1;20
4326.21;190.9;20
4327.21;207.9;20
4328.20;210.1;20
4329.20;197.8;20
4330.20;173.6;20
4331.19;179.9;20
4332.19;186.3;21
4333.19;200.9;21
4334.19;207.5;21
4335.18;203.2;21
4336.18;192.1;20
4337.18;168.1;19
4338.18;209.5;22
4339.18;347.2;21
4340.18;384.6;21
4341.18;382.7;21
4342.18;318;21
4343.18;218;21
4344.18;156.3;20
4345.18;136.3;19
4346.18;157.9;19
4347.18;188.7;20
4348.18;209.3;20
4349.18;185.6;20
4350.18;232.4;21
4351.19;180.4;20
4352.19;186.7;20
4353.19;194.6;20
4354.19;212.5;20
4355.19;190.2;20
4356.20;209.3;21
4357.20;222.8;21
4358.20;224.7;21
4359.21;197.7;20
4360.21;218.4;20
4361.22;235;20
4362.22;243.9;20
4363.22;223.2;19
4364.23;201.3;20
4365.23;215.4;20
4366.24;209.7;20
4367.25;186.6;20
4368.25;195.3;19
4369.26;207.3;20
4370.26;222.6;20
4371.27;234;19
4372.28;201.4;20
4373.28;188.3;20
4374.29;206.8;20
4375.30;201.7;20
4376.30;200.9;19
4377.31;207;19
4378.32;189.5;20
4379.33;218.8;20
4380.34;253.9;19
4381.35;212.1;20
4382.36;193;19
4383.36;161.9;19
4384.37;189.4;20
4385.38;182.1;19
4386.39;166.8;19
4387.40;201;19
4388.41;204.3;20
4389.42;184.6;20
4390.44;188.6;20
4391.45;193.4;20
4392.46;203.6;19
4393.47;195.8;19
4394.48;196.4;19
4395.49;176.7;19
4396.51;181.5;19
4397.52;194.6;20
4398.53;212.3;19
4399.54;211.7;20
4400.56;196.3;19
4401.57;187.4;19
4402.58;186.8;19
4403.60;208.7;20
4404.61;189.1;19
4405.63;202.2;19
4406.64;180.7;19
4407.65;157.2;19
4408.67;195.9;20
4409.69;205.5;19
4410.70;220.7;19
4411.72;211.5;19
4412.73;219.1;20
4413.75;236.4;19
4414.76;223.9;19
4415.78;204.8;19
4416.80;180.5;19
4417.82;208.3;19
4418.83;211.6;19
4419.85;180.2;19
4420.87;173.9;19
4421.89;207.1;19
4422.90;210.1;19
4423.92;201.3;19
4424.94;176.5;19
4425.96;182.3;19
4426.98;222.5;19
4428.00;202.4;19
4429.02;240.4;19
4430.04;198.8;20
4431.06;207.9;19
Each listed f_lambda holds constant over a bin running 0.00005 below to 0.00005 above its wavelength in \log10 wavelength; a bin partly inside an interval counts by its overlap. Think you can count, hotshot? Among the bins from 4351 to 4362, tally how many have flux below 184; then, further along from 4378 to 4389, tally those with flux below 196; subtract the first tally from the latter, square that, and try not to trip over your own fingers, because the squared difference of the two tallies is 25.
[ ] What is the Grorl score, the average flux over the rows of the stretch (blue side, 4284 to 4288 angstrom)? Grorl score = 192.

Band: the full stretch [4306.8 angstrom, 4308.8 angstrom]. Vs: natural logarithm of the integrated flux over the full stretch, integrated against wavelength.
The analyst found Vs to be 5.89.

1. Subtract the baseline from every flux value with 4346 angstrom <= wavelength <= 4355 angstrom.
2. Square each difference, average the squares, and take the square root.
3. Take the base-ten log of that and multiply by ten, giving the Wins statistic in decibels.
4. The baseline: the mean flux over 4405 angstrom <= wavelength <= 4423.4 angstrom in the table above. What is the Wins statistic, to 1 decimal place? 13.3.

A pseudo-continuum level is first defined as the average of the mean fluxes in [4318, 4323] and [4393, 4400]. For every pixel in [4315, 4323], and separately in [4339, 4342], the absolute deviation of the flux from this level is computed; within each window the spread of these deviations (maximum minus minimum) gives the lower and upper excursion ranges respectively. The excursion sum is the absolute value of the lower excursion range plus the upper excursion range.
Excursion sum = 70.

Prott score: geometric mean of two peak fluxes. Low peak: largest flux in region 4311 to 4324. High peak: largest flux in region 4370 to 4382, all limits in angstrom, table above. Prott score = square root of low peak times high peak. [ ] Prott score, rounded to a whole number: 245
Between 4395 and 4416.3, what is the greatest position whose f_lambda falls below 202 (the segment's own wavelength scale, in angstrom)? 4408.67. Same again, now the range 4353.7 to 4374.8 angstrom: 4373.28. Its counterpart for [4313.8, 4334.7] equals 4333.19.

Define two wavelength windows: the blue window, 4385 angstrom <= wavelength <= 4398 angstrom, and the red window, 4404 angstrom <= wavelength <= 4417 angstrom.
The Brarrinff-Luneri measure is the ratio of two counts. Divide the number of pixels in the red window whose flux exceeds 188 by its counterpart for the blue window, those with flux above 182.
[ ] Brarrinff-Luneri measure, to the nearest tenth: 1.0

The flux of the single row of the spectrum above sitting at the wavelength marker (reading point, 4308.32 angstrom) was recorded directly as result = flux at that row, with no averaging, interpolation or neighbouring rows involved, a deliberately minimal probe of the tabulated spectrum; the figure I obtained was 196.2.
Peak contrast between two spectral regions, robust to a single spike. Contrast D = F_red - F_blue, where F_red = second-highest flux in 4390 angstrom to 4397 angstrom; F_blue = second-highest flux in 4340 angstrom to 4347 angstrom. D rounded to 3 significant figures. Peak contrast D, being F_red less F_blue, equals -186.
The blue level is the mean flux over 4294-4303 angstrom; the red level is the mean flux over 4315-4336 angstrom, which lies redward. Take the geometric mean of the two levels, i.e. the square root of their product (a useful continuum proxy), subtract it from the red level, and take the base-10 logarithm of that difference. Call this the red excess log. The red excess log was 1.06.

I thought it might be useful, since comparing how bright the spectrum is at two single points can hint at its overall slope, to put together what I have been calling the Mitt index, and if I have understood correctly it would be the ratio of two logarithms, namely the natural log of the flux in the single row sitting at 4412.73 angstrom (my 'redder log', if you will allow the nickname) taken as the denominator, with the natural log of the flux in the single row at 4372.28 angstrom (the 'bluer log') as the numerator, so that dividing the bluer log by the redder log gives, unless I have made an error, 0.98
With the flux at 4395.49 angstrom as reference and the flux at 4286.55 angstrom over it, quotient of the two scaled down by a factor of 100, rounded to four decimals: 0.0102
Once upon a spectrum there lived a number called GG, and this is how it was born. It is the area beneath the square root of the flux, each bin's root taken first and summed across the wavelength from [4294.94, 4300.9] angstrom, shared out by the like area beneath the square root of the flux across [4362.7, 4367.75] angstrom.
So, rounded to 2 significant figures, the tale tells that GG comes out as 1.1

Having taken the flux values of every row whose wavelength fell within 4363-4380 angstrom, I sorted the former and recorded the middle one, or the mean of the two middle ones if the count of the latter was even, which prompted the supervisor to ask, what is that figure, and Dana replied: 207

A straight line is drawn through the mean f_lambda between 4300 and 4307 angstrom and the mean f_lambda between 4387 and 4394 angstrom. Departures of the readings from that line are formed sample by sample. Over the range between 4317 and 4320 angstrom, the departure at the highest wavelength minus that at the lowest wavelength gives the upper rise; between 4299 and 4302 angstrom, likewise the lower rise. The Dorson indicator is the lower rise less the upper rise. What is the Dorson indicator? 55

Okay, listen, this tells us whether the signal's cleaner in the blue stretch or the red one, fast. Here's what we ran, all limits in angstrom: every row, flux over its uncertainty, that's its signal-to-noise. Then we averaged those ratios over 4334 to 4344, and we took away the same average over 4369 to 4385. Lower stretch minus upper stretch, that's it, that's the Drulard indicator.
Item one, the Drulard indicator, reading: 2.1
